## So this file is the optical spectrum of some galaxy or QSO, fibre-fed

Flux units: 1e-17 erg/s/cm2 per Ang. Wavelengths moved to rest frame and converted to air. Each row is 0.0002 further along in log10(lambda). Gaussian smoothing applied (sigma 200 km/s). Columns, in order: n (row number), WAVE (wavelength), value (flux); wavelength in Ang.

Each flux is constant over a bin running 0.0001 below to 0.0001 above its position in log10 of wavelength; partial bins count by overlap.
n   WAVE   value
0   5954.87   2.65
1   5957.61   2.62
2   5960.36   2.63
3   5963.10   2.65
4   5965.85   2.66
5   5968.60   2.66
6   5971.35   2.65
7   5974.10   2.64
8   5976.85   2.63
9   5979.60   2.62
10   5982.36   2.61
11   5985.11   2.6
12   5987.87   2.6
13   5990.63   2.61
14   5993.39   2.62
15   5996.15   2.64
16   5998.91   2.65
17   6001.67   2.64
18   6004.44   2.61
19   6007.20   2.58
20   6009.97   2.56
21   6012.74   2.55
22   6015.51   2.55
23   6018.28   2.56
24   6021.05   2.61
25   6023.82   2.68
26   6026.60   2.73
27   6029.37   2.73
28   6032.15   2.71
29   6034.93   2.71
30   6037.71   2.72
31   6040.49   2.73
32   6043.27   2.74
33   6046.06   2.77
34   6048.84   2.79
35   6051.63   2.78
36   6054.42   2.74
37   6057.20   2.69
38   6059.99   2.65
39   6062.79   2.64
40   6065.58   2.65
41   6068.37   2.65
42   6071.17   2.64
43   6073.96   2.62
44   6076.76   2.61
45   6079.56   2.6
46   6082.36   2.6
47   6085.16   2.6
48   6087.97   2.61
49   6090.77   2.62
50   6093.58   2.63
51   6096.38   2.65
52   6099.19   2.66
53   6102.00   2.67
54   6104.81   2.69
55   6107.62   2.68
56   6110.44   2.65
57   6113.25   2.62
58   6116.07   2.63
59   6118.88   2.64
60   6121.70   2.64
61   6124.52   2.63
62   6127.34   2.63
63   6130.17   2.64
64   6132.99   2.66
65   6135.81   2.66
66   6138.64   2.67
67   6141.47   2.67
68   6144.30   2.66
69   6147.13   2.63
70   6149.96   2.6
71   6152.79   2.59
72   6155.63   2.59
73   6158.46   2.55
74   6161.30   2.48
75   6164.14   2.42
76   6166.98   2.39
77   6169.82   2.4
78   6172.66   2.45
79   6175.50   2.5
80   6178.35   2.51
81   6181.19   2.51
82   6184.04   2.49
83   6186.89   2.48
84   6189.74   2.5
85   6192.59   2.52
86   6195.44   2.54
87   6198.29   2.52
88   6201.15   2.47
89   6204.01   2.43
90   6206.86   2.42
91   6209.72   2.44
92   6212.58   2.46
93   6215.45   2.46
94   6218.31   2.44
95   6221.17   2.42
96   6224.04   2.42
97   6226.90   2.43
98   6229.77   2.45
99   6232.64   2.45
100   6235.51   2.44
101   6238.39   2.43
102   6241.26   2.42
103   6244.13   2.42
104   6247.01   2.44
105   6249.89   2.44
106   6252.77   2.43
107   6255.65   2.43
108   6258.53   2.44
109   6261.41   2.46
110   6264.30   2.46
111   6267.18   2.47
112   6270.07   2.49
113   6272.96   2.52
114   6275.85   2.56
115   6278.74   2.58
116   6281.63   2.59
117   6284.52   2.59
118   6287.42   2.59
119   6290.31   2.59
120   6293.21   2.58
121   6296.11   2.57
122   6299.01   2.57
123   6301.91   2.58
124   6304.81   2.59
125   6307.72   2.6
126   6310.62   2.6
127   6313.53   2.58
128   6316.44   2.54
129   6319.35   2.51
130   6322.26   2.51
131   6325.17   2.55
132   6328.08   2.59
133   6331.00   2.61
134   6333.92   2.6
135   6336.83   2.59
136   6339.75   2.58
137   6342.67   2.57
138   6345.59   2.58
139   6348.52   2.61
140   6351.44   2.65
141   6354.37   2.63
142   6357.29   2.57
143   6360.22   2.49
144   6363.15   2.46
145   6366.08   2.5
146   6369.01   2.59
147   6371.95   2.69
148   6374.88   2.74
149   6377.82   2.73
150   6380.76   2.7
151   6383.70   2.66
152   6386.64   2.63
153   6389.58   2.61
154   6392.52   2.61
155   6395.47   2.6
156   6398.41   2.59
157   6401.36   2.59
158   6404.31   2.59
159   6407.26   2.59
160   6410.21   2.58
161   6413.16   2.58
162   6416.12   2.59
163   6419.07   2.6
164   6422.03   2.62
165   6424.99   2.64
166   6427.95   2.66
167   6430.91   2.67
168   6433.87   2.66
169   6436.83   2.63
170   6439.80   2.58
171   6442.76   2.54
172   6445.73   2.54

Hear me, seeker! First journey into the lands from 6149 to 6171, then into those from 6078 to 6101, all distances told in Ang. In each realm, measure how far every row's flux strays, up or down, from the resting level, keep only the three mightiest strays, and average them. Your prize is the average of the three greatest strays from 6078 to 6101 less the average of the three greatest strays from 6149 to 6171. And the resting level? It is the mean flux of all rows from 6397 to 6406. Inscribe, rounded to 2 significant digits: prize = -0.13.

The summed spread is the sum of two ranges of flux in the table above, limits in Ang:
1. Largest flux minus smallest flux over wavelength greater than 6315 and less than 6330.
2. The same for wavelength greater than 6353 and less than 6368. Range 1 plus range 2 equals 0.250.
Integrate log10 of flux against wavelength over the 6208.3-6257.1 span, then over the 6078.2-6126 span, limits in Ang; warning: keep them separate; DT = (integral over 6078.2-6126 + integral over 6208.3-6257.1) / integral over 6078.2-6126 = 1.94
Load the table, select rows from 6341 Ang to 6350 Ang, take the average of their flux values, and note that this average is 2.59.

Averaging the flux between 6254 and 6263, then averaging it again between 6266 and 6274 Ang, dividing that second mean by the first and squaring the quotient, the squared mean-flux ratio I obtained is 1.04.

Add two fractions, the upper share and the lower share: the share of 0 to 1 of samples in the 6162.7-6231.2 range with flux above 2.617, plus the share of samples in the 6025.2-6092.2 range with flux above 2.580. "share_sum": 1.0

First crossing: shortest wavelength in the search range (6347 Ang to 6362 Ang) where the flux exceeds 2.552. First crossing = 6348.52 Ang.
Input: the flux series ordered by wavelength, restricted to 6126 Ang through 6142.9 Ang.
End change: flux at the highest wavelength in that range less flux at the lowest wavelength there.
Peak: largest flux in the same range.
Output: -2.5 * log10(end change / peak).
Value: 4.6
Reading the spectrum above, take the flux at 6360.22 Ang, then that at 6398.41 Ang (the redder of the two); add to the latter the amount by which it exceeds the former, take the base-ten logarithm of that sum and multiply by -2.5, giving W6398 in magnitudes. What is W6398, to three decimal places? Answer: -1.074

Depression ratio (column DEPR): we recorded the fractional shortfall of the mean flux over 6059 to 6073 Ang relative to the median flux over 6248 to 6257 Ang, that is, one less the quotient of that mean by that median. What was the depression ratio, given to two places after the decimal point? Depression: -0.09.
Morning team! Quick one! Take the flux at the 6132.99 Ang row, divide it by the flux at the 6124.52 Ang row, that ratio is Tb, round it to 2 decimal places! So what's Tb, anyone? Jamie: 1.01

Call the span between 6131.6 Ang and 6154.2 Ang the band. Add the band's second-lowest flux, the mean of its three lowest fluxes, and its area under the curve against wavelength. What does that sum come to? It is 65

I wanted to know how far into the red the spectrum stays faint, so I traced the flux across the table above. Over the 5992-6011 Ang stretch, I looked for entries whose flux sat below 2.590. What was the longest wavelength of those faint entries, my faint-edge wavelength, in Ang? 6009.97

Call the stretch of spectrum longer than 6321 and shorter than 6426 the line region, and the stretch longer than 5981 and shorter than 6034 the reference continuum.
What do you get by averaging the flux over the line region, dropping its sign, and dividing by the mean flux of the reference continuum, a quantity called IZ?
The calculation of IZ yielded 0.99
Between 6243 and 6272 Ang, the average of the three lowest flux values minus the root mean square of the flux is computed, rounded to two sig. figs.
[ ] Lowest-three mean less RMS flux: -0.021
